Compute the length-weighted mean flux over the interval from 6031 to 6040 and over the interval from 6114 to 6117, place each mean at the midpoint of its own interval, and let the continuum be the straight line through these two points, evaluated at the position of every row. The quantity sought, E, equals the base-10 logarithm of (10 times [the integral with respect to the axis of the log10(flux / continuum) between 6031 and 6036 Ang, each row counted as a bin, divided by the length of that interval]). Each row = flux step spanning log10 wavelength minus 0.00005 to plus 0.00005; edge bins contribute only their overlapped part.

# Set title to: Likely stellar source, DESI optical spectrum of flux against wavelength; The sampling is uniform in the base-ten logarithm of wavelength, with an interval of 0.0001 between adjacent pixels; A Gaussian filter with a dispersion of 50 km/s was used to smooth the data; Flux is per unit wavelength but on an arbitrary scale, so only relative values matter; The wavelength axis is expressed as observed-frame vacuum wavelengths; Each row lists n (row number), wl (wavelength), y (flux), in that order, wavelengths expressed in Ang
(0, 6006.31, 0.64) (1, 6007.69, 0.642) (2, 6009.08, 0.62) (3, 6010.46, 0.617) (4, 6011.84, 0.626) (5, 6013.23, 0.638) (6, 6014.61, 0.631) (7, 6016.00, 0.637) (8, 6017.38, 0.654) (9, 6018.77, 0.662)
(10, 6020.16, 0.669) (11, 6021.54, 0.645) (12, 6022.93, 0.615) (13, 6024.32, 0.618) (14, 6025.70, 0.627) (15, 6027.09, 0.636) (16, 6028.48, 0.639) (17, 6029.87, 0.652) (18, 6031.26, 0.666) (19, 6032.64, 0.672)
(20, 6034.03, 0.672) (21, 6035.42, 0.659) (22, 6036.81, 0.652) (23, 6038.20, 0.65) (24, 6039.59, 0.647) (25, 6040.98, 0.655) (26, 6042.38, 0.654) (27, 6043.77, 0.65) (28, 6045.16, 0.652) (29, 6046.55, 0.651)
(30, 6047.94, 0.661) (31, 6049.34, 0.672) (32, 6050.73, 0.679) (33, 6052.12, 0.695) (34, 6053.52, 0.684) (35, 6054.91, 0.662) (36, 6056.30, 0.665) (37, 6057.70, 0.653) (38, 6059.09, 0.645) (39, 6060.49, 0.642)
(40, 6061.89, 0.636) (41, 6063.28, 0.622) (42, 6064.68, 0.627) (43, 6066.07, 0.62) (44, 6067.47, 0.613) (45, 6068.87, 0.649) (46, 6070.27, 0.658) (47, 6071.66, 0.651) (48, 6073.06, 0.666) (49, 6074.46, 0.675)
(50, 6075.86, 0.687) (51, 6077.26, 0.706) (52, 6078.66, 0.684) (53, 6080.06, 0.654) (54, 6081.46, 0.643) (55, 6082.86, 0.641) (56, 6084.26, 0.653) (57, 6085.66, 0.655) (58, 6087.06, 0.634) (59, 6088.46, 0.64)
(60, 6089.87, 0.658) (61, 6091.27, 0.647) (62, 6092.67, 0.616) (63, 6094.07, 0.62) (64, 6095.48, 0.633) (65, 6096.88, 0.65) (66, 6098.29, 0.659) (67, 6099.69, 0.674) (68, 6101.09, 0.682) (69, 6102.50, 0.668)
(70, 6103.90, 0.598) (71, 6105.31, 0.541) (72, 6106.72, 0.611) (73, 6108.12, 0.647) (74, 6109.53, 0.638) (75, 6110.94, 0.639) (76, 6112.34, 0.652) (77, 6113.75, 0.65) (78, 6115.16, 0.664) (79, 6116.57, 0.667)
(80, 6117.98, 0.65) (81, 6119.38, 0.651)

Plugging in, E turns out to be -1.3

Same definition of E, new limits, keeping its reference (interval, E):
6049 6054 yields -0.8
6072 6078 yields -0.9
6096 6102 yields -1.7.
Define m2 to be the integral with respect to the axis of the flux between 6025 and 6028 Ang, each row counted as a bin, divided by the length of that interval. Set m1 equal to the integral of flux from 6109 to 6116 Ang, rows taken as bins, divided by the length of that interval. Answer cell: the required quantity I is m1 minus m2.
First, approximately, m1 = 0.6490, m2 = 0.633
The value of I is 0.02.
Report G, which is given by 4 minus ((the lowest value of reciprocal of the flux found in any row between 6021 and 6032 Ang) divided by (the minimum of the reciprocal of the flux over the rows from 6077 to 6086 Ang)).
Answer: 2.94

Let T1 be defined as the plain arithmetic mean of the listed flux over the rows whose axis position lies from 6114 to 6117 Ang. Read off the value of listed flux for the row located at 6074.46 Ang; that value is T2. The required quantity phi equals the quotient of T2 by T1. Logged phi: 1.01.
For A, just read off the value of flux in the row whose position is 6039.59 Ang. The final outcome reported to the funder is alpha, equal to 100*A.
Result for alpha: 64.7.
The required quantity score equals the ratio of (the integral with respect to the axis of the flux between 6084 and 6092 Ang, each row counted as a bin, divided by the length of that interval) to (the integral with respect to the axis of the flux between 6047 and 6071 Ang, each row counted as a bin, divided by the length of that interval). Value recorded 0.99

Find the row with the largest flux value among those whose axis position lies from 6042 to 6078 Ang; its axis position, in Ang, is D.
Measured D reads 6077.26 Ang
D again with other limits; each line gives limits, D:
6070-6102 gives 6077.26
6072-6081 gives 6077.26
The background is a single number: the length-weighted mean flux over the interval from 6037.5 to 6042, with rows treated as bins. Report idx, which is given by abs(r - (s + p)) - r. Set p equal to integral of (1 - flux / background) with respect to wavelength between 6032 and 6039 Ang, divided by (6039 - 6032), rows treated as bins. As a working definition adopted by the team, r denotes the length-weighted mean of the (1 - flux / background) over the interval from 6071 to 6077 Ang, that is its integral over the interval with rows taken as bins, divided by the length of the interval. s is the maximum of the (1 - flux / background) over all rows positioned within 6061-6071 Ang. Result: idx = 0.11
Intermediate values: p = -0.02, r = -0.035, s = 0.06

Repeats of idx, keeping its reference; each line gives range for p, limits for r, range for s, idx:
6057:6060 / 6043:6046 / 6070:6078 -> 0.00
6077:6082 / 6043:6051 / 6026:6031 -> 0.02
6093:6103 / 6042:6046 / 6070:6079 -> 0.01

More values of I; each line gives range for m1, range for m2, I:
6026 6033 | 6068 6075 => -0.01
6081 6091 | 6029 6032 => -0.01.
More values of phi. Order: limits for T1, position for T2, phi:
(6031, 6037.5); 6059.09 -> 0.97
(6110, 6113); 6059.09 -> 1.00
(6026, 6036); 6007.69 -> 0.98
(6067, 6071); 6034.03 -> 1.05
